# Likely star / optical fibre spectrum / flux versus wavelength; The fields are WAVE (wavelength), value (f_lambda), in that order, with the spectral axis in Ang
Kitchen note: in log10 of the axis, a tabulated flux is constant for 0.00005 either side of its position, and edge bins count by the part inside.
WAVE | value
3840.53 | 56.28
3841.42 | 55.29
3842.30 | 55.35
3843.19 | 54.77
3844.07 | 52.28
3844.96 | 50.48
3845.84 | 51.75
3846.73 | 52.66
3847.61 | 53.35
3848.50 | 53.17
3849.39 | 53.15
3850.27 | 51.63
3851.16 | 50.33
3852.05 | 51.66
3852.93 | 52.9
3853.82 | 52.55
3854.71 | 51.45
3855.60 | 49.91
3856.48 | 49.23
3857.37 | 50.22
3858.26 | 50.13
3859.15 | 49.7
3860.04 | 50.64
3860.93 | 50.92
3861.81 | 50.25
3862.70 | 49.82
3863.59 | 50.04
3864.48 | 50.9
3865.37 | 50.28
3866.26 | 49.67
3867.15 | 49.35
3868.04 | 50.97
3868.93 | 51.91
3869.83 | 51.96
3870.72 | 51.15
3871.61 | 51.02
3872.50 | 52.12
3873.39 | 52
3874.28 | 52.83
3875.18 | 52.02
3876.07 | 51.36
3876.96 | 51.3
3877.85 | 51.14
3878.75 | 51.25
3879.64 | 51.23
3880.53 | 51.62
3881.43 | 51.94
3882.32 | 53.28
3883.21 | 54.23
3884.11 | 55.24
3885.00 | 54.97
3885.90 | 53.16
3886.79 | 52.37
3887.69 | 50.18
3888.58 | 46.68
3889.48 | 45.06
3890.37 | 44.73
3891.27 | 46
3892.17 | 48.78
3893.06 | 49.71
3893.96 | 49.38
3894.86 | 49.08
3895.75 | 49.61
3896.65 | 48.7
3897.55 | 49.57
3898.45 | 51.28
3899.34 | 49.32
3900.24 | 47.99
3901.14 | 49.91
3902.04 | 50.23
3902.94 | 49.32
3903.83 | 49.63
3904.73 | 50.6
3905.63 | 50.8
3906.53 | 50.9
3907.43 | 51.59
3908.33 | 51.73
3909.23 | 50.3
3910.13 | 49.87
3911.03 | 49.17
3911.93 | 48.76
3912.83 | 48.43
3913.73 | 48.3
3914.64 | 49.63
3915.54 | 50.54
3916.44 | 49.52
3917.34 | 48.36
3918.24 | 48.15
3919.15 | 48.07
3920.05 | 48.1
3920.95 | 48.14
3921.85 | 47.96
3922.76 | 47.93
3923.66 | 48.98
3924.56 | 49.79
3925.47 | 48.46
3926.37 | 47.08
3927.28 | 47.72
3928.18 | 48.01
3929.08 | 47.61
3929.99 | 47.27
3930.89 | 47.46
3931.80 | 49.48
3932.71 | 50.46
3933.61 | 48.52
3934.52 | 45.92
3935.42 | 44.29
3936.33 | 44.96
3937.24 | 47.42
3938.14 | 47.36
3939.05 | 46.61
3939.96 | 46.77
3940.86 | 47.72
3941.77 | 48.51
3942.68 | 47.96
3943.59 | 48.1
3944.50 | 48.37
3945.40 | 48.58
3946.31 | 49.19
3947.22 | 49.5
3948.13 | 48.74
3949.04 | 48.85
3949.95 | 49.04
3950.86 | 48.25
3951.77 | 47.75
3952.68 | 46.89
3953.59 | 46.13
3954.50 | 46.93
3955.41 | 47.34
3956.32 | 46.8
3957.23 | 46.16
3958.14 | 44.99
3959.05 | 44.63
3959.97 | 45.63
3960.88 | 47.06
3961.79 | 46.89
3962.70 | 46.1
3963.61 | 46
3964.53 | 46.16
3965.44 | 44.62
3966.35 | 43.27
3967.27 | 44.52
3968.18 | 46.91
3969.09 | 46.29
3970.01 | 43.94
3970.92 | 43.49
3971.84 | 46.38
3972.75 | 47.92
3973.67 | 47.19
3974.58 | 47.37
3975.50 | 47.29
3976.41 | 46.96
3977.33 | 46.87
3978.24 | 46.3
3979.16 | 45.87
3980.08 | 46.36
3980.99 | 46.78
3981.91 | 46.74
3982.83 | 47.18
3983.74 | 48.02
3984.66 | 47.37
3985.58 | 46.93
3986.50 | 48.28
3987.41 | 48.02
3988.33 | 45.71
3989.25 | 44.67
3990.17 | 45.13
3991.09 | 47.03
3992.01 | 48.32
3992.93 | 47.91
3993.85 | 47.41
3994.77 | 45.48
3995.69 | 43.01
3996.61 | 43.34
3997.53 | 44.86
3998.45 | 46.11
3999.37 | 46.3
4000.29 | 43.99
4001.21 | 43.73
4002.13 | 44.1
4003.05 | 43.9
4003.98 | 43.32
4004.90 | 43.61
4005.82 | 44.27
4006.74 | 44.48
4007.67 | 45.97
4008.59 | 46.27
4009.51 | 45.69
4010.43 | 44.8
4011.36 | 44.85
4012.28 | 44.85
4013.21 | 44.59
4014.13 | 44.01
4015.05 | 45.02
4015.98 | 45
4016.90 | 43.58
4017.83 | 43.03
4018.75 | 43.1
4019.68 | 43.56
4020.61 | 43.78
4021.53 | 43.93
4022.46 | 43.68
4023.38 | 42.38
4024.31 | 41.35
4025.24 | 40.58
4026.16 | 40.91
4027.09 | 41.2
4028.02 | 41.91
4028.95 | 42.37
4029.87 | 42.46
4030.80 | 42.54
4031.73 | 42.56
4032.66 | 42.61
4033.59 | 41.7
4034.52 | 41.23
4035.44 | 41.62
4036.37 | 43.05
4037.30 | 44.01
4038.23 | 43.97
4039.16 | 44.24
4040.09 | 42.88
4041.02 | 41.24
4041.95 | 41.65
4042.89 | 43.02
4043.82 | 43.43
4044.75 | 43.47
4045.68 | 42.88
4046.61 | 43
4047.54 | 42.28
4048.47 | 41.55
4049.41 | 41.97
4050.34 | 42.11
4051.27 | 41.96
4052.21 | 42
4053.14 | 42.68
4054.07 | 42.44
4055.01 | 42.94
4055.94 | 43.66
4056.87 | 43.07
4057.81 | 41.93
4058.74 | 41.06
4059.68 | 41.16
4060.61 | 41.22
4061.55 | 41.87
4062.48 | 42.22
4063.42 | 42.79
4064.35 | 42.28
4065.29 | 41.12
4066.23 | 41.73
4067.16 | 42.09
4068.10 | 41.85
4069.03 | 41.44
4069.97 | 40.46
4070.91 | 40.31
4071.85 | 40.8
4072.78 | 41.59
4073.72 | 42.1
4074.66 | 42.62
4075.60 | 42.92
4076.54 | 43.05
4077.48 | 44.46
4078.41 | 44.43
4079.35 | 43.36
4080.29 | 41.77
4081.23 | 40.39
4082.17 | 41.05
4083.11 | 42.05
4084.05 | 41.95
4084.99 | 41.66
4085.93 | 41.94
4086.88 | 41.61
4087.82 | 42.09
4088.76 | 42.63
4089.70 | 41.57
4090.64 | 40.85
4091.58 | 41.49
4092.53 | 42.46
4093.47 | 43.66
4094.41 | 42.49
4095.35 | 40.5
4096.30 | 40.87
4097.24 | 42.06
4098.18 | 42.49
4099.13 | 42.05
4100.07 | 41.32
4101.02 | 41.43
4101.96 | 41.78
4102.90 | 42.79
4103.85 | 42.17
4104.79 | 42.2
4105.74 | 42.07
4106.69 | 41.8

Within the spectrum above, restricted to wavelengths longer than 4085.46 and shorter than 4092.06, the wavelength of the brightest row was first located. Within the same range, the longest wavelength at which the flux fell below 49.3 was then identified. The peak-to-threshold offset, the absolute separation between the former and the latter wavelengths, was 2.8 Ang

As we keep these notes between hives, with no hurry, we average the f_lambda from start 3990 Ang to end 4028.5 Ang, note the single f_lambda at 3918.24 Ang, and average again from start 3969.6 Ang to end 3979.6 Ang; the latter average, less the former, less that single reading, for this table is -46.1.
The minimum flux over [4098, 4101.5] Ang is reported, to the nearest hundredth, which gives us 41.32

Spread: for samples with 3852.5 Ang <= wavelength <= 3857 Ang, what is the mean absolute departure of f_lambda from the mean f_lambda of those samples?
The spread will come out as 1.31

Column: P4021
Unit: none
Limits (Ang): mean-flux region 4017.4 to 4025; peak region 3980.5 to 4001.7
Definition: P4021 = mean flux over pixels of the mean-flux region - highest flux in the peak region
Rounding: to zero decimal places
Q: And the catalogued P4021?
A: -5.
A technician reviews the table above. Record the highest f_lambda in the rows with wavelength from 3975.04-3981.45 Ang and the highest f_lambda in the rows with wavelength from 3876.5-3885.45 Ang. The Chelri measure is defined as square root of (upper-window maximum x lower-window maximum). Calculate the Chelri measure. 51.1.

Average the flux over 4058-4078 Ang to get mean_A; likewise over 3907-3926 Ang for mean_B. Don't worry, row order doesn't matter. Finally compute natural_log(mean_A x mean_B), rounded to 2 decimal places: 7.63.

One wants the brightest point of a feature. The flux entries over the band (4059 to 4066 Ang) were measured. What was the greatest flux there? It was 42.79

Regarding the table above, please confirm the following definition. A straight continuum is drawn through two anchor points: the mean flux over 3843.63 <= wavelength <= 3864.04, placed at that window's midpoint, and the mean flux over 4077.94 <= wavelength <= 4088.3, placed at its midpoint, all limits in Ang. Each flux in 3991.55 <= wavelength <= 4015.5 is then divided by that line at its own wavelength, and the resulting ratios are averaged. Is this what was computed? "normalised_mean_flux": 1.00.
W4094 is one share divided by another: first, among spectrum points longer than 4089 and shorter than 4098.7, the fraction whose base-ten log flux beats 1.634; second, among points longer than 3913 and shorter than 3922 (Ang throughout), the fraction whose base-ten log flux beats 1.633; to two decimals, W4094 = 0.10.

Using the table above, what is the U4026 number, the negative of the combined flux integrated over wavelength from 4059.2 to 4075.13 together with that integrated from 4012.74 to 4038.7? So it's -1775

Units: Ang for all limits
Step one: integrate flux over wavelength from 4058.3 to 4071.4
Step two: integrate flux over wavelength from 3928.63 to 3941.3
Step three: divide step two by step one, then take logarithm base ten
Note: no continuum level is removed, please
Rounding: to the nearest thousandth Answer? 0.042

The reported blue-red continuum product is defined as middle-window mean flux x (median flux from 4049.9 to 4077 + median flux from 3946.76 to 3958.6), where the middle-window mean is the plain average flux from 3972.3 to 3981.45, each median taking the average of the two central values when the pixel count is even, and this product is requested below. 4189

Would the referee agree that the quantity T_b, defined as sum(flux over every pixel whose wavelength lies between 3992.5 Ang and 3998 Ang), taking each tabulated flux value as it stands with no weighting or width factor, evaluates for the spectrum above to 272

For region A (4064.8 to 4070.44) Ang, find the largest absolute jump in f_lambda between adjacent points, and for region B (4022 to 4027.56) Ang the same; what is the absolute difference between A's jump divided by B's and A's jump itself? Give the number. 0.23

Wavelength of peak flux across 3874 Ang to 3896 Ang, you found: 3884.11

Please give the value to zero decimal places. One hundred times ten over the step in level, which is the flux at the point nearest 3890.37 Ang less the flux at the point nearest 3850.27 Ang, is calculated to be -145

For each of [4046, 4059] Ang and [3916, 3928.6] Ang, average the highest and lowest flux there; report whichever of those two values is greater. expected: 48.4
